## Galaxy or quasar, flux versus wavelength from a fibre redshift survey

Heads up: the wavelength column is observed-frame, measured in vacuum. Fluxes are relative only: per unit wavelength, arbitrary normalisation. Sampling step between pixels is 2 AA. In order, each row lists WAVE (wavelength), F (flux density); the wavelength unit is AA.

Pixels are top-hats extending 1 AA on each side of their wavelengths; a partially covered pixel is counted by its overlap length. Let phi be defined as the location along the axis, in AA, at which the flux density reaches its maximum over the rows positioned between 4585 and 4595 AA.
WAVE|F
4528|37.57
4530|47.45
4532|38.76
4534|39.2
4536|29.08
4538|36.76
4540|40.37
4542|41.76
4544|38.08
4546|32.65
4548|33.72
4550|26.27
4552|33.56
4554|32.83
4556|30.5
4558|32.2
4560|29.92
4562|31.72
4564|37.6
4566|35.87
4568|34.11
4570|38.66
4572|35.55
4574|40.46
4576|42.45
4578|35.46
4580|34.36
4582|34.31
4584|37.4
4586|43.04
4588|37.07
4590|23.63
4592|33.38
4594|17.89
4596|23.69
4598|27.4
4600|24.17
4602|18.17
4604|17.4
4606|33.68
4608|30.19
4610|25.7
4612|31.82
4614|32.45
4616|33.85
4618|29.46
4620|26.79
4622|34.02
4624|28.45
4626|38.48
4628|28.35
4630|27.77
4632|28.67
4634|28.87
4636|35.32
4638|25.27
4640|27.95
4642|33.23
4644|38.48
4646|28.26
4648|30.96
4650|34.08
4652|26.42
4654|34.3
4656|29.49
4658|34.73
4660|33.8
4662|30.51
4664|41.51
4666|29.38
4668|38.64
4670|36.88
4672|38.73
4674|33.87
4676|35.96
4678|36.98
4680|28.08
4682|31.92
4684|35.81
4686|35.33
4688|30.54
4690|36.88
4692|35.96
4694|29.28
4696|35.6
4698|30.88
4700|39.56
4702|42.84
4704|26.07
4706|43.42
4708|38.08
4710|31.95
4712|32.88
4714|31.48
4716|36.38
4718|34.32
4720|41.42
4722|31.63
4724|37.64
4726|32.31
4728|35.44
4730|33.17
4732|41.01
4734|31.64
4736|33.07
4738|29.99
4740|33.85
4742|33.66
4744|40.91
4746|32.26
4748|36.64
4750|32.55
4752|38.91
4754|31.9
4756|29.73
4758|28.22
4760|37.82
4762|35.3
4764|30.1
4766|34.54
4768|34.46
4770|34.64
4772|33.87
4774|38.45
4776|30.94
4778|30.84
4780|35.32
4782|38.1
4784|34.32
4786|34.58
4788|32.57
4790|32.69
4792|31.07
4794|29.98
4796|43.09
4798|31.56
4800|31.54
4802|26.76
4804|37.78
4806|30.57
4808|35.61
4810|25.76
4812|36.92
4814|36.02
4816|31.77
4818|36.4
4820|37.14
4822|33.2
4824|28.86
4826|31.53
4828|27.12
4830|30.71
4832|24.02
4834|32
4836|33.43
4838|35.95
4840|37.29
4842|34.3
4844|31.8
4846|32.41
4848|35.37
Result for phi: 4586 AA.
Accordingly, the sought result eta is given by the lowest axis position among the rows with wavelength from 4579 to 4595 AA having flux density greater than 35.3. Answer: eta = 4584 AA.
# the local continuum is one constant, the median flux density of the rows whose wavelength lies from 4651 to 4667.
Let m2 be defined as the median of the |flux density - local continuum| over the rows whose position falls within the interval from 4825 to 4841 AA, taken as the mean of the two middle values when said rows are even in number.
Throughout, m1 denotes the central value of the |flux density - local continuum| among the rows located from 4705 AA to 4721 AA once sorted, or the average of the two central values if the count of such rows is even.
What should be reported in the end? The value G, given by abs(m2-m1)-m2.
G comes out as -2.0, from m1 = 3.2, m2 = 2.6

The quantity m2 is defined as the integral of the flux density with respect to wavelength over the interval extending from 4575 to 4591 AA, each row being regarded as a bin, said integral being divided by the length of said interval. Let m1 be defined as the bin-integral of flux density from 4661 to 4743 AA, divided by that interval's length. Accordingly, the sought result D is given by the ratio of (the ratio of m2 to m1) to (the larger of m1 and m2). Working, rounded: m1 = 34.7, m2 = 36.0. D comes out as 0.0288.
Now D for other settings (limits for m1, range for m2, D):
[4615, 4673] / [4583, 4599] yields 0.0294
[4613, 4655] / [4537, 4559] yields 0.0322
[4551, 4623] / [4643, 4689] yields 0.0316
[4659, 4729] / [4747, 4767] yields 0.0275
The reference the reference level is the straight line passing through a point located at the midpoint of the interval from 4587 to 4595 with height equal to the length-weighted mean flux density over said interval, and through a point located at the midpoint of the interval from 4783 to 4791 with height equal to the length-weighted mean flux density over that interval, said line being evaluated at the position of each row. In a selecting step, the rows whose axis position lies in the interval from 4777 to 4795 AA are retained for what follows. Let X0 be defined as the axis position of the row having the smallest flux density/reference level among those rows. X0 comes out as 4794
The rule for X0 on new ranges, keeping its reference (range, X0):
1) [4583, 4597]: 4594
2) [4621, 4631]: 4630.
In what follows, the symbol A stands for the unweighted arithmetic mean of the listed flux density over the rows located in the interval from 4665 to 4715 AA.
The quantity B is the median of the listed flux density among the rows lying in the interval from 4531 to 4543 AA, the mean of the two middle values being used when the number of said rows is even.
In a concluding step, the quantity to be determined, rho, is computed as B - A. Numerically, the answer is 4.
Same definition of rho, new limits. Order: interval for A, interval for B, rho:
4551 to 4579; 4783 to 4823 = -2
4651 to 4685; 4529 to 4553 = 3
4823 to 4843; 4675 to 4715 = 4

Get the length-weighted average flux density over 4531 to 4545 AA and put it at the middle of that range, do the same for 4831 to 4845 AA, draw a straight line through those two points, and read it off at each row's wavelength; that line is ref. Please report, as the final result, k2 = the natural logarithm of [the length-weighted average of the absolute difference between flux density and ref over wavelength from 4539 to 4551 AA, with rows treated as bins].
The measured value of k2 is 1.51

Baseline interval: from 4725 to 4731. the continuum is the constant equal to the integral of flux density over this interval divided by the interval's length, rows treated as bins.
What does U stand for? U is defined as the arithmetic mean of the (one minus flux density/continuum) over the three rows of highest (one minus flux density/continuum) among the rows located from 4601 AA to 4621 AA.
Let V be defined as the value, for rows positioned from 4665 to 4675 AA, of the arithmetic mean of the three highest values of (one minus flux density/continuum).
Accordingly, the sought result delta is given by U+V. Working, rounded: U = 0.39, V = 0.01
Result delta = 0.4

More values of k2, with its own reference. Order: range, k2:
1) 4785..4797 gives 1.12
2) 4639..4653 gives 1.67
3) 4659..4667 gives 1.56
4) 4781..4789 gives 0.59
